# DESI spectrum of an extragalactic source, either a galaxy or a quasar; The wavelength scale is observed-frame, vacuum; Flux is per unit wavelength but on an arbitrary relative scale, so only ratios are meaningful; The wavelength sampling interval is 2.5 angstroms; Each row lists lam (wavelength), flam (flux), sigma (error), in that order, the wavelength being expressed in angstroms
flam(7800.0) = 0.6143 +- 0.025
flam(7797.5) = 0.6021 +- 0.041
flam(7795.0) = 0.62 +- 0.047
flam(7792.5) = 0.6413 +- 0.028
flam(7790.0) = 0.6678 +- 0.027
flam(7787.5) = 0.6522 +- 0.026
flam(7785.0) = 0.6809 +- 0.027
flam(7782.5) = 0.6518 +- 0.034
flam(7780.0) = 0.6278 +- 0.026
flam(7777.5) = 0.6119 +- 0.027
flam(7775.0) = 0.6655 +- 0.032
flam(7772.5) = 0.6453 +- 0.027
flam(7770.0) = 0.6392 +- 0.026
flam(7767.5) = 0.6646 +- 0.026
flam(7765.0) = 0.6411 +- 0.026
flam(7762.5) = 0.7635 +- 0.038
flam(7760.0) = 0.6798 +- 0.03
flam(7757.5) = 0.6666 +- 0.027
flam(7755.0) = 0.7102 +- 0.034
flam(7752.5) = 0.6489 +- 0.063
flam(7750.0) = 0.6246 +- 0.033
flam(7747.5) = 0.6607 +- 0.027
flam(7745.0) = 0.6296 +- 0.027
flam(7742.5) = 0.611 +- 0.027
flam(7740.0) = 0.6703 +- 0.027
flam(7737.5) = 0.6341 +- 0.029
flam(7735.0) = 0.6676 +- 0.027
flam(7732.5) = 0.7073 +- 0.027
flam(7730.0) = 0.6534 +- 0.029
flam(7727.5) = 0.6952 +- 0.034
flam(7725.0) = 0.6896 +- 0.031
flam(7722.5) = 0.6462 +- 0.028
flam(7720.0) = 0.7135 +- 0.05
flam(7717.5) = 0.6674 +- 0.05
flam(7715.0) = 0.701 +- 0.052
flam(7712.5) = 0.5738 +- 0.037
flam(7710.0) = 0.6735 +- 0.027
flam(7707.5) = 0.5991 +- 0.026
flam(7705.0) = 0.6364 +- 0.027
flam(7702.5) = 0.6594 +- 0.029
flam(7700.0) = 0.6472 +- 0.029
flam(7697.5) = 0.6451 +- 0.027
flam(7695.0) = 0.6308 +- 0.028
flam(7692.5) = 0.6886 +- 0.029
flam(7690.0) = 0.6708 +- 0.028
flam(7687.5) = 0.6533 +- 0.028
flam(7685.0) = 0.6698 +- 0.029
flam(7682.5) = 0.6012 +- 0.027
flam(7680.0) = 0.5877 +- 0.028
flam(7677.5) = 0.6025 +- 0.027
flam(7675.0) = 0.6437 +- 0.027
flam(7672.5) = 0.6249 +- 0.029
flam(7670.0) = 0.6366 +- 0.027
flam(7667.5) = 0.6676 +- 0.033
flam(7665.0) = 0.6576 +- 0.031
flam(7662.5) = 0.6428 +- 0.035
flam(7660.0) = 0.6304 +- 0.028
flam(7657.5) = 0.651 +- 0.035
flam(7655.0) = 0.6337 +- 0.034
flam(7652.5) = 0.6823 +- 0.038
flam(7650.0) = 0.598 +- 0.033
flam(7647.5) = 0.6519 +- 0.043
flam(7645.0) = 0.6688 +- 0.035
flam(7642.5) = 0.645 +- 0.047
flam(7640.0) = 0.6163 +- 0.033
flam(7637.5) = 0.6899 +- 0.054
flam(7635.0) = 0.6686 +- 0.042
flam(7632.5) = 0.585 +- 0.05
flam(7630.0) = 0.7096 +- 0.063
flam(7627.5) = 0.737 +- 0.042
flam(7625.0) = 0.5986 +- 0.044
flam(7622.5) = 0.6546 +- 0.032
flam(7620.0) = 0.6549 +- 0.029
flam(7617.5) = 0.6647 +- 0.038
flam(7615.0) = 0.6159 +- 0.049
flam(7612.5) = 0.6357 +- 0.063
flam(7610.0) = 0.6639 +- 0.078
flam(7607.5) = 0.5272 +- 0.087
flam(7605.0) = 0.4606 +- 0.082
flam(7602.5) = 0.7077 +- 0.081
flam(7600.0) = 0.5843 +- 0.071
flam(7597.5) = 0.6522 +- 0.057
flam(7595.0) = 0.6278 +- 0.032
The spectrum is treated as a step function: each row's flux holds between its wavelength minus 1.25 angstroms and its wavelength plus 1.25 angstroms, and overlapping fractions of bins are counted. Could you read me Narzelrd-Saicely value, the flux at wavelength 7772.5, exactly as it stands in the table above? 0.6453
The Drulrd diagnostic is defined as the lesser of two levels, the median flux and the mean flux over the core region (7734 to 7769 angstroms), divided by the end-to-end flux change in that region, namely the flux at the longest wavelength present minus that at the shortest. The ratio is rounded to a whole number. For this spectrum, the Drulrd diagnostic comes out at -221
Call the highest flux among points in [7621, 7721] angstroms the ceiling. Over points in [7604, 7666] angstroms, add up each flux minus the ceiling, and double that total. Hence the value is -5.0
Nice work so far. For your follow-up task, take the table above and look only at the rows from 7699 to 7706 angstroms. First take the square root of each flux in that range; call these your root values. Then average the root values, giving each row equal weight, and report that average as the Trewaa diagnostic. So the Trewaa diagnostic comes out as 0.805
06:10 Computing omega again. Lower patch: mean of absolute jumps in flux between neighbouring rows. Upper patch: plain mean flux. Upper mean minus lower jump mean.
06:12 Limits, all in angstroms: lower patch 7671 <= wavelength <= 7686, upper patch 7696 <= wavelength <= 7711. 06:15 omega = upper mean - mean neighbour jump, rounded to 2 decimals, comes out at 0.61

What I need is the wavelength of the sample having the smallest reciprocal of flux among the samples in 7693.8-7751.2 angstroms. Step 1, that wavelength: 7720.0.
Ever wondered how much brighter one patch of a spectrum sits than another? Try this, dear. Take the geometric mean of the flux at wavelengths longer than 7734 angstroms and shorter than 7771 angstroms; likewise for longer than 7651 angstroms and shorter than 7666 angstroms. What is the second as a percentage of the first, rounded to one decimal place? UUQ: 98.4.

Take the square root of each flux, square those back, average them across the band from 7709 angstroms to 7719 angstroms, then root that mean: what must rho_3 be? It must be 0.809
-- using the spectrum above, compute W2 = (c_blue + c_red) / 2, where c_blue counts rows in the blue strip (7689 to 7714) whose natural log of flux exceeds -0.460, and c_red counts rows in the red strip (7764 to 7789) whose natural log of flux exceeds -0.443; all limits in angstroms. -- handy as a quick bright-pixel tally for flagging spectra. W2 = 6.50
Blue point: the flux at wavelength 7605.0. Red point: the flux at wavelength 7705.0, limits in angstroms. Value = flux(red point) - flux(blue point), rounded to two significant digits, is 0.18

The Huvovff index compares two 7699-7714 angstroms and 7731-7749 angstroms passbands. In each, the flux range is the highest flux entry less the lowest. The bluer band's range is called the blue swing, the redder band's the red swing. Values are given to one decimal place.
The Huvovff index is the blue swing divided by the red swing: 1.0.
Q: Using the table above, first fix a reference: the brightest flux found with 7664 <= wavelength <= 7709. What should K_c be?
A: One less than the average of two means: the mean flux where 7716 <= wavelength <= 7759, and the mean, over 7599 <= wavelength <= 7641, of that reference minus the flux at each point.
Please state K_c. -0.640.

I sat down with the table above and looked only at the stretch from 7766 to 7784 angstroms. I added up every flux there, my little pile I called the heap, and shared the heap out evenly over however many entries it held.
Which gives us 0.644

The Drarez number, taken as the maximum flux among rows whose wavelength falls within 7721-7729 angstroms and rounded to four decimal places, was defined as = 0.6952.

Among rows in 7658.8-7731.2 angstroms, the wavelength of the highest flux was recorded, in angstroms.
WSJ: 7720.0 angstroms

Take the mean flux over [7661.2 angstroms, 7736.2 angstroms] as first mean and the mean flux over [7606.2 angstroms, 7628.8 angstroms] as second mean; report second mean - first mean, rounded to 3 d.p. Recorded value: -0.013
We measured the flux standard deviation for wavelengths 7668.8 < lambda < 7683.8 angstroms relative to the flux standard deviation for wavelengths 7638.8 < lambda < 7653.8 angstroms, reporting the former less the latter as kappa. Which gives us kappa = -0.009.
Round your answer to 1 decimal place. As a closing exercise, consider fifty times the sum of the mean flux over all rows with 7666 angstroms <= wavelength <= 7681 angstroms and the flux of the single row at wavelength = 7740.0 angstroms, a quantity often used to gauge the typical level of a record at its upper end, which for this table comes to 64.9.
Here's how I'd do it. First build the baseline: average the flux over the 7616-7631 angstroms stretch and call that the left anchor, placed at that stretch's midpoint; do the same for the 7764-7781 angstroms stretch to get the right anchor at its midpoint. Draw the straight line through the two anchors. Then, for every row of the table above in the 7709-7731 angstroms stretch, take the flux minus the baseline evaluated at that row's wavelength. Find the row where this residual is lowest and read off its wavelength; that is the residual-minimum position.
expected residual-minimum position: 7712.5 angstroms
